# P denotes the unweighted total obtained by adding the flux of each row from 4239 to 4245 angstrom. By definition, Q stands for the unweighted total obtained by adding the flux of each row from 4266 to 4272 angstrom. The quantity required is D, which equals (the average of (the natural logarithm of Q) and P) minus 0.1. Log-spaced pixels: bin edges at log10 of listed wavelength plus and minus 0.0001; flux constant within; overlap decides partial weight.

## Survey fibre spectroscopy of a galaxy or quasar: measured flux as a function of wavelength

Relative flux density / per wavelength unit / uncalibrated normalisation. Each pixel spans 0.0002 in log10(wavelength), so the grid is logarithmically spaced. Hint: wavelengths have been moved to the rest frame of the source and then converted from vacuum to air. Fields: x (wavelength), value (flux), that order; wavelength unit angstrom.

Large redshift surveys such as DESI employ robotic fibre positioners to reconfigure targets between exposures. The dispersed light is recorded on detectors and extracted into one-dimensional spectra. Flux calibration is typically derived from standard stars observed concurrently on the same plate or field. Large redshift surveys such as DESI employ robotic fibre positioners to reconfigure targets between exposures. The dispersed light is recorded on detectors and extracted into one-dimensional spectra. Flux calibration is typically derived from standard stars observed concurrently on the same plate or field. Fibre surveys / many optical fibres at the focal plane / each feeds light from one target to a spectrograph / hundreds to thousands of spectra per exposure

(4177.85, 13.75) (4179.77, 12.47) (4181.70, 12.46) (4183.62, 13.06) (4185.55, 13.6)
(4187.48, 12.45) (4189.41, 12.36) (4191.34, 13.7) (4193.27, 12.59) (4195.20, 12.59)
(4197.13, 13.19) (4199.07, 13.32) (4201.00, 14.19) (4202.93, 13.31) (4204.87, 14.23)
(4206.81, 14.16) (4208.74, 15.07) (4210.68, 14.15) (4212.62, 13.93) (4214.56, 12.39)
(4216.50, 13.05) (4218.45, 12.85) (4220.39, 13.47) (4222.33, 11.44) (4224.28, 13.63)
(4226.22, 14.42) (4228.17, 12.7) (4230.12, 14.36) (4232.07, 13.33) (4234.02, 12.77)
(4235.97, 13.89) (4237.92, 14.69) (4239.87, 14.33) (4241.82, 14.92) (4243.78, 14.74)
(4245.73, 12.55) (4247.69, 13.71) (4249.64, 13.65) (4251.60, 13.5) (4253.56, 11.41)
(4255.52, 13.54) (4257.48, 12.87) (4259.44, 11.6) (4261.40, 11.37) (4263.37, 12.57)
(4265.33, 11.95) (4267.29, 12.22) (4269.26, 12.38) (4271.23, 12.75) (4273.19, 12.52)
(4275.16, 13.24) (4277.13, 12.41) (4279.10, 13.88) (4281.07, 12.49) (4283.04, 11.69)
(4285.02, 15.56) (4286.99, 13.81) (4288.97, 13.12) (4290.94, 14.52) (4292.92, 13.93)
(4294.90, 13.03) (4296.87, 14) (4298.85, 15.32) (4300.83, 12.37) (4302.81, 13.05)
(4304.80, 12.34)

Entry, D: 23.7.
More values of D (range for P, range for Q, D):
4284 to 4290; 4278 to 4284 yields 23.0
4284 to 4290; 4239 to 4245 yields 23.0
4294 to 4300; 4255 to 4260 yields 22.9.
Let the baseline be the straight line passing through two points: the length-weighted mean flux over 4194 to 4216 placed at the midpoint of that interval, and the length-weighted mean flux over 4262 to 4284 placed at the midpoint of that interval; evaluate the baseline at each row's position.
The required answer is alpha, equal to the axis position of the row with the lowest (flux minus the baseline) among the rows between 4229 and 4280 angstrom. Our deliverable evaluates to 4253.56 angstrom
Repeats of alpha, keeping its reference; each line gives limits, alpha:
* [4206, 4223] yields 4222.33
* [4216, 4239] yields 4222.33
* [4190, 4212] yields 4193.27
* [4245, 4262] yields 4253.56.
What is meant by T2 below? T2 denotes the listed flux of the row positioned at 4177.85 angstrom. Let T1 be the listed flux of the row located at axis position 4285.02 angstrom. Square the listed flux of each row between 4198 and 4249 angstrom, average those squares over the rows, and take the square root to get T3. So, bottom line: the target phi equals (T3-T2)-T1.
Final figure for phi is -15.6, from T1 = 15.56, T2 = 13.75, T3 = 13.70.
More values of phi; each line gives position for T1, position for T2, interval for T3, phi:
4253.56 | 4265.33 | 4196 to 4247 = -9.7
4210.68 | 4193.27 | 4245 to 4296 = -13.8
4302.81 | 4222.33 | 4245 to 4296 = -11.5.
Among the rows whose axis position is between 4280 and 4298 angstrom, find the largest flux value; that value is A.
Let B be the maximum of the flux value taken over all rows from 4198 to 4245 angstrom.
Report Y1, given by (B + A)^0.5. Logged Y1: 5.53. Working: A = 15.56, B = 15.07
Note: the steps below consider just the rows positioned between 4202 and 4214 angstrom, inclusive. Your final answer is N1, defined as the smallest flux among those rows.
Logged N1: 13.31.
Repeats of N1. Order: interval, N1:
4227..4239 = 12.7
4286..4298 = 13.03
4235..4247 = 12.55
